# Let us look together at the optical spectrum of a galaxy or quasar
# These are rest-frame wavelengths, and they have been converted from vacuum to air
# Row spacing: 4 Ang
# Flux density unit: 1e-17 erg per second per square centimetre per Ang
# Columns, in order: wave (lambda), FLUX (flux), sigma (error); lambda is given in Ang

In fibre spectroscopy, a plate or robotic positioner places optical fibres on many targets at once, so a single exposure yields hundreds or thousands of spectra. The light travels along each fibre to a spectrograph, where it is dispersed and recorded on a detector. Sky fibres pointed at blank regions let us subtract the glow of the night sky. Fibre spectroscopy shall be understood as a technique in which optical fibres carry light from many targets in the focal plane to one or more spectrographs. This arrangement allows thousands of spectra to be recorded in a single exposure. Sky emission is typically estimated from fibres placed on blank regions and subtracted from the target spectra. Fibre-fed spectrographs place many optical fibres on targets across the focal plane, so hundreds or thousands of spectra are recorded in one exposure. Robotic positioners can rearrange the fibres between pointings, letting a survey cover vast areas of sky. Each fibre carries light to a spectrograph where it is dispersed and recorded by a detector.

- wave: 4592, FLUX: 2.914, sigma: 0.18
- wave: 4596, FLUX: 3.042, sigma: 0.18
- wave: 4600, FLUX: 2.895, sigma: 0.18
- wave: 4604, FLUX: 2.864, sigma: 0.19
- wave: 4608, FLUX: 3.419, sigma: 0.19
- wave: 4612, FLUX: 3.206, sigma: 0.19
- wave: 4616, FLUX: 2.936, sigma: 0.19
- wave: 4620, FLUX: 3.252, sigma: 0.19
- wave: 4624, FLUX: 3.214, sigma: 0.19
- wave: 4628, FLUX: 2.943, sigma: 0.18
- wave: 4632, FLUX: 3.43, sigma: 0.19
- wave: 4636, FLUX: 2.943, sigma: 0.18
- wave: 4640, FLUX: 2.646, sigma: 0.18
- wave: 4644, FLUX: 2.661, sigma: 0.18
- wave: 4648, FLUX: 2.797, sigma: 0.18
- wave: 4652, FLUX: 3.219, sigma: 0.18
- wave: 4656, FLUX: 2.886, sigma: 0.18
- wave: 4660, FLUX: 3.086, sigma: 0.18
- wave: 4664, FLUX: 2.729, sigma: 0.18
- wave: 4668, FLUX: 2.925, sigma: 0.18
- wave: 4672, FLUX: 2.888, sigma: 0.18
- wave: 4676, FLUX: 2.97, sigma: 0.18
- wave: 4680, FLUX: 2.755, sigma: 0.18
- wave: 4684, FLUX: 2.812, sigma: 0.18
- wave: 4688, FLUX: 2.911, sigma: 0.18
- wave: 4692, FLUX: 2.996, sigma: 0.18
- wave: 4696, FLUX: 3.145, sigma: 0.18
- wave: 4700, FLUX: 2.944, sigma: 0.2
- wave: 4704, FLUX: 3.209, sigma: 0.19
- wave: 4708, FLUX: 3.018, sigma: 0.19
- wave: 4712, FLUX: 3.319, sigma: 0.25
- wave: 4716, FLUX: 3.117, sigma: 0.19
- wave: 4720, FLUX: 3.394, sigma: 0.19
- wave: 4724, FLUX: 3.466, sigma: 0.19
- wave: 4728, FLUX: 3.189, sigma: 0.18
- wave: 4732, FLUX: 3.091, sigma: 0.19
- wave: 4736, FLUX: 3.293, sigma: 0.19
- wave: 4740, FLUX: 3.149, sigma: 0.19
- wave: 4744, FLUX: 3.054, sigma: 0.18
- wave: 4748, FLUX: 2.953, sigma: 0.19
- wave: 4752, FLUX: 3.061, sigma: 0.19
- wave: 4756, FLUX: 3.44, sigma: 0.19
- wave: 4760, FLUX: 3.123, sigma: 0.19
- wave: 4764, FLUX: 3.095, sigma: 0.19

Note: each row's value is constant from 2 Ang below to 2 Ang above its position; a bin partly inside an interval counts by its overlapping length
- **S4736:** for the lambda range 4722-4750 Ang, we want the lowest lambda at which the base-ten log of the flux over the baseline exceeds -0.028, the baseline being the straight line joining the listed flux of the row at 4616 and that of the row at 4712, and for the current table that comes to 4724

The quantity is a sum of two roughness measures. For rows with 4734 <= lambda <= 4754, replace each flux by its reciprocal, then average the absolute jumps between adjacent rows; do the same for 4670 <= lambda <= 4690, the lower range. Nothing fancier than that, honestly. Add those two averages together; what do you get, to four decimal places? 0.0256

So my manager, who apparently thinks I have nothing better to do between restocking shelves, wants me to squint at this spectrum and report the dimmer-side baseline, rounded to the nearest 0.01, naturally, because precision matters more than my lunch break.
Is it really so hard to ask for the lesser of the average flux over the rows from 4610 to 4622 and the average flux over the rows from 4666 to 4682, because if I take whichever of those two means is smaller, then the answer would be 2.88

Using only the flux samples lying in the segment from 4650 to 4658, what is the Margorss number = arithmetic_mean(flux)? 3.05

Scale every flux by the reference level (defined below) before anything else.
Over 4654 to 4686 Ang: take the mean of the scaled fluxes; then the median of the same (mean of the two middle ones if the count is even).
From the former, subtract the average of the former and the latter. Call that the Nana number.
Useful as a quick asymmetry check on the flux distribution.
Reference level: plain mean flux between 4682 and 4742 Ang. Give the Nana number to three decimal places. -0.001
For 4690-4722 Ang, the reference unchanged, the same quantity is 0.002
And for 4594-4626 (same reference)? -0.003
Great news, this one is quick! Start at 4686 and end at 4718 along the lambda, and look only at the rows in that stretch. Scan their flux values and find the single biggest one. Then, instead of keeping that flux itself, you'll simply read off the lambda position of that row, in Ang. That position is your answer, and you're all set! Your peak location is 4712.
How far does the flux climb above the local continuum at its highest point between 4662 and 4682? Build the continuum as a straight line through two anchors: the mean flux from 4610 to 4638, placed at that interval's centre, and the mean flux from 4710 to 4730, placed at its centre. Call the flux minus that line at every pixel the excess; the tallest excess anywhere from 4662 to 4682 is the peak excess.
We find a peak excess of -0.25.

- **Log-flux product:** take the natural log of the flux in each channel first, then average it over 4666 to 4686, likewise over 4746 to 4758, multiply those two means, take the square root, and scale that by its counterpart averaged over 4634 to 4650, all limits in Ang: 1.12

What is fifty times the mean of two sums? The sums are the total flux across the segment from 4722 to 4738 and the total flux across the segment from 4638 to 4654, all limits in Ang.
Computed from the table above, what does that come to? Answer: 609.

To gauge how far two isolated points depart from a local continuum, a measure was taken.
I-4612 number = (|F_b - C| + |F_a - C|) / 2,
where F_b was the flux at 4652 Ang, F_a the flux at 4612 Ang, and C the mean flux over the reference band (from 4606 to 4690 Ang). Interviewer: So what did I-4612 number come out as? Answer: 0.23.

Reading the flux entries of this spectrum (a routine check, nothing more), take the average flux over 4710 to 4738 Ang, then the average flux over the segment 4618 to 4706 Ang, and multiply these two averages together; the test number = 9.7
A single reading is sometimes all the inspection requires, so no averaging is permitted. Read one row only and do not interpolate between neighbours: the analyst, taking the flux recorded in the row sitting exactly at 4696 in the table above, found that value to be 3.145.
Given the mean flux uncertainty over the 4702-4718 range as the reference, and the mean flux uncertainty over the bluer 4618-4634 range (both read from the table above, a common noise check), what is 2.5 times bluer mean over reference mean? 2.29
